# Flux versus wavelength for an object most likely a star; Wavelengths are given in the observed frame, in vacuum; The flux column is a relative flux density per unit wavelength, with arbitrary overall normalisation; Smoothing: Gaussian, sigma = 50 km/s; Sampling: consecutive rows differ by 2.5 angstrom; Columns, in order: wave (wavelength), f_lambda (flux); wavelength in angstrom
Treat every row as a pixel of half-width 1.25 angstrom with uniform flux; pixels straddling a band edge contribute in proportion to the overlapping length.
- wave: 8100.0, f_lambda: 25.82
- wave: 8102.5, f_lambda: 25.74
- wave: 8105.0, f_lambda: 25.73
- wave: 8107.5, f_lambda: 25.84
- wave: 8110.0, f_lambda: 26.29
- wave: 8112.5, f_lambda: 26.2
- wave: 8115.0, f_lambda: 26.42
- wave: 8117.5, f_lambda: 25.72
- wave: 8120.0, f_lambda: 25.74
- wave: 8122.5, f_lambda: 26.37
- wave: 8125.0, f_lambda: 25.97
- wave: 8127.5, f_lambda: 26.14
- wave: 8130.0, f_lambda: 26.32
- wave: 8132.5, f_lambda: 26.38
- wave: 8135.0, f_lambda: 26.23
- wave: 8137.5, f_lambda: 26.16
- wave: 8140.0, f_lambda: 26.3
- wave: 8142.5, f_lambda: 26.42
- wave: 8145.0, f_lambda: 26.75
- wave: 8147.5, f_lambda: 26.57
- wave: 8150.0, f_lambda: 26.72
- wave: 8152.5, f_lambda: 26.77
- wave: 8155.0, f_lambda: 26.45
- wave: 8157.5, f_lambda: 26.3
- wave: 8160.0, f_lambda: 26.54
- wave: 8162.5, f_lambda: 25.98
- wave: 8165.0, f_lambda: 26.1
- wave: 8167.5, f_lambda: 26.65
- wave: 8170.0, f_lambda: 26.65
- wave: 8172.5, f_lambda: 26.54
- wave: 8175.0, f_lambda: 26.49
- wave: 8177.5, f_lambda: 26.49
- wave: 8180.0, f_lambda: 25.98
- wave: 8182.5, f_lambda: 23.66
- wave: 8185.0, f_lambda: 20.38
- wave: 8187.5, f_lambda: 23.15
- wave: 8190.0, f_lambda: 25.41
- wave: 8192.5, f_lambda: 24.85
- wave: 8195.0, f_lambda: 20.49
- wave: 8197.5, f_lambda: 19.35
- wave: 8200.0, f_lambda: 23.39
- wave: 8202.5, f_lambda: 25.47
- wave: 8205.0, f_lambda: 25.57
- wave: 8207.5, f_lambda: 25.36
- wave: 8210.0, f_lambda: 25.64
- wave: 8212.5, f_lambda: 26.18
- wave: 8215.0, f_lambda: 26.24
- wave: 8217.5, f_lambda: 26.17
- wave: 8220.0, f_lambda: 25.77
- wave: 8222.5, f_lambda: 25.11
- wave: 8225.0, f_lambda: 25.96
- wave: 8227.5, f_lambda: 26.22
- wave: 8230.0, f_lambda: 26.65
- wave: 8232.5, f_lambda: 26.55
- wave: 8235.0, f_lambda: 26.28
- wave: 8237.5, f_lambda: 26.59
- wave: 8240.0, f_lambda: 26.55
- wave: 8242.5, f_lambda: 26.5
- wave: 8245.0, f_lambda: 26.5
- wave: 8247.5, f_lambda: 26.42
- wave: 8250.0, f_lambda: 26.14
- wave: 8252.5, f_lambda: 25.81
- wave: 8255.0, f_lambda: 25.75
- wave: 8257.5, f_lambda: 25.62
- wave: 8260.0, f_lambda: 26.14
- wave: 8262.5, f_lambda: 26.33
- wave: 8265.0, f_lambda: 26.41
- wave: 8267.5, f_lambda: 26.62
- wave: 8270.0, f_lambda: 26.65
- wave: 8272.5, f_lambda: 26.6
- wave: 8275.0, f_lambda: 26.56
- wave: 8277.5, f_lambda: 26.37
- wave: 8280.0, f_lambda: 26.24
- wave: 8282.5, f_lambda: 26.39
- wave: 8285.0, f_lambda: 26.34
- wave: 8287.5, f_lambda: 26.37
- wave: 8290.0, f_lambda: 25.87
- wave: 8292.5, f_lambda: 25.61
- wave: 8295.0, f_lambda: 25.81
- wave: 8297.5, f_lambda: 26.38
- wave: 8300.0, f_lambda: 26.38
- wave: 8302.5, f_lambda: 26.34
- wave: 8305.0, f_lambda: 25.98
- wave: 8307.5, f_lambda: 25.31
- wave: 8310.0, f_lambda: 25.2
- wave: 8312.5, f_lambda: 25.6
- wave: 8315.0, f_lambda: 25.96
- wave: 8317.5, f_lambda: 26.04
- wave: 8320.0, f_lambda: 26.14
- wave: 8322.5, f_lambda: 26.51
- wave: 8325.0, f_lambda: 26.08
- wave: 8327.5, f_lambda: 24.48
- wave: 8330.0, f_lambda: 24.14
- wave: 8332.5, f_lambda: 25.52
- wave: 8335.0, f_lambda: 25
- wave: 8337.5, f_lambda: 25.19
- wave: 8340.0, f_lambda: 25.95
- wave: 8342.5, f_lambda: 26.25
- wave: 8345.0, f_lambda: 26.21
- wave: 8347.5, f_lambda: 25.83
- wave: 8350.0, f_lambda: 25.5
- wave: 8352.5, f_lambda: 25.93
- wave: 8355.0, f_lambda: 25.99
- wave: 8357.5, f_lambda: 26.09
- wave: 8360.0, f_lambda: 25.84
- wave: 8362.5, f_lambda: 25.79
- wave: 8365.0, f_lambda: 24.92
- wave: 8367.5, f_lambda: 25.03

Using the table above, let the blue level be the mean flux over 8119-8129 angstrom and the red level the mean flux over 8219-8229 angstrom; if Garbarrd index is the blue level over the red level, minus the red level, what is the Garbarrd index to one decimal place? -24.8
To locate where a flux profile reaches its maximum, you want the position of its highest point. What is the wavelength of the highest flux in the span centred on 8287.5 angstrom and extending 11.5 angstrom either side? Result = 8282.5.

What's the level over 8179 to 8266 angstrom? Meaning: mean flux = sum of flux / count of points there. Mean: 25.3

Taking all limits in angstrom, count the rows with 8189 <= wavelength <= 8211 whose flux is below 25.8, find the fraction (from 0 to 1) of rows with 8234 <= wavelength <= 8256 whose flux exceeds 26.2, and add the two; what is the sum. 9.7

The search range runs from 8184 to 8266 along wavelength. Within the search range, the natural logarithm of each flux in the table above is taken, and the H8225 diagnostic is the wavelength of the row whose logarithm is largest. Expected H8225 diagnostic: 8230.0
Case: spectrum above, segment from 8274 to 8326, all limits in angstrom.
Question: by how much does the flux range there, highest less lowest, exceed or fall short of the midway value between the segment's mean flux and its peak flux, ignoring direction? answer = 25.0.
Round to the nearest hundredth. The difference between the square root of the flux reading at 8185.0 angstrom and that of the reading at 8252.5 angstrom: -0.57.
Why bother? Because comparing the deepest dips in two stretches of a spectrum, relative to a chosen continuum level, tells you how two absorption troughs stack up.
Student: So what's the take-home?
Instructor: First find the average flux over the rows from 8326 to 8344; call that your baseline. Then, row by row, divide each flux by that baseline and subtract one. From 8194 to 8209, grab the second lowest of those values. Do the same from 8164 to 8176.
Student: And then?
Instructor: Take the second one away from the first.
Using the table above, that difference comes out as -0.24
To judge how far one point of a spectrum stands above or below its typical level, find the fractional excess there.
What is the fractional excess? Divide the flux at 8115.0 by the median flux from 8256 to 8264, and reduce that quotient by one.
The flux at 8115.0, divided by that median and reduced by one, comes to 0.011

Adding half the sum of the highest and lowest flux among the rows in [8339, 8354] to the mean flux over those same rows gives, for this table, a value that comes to 51.8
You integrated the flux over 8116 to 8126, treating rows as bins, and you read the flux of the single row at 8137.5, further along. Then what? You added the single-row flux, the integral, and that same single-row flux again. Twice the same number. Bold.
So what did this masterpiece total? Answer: 312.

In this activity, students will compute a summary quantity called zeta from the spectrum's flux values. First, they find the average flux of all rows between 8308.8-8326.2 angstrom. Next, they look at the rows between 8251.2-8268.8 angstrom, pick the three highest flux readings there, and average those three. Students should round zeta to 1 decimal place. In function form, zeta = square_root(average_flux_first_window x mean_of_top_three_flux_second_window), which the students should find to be 26.2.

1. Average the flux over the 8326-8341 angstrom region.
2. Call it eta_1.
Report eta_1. 25.05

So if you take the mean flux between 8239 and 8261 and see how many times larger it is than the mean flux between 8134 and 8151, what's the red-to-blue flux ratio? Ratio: 0.99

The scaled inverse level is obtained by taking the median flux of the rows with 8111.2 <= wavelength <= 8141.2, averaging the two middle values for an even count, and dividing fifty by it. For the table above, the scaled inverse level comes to 1.91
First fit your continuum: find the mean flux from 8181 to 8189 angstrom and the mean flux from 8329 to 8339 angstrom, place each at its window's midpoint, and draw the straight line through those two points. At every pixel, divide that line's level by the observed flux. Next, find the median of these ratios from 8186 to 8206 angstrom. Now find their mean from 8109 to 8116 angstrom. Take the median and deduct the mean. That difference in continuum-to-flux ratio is 0.13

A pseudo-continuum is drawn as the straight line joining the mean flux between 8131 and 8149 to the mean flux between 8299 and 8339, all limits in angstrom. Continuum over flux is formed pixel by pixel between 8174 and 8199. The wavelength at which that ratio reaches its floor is 8177.5 angstrom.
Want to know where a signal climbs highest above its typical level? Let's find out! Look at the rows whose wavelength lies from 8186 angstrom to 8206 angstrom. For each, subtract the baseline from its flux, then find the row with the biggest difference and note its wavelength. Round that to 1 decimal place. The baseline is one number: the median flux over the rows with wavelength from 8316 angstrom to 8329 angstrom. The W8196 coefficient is 8205.0 angstrom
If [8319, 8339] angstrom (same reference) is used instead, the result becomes 8322.5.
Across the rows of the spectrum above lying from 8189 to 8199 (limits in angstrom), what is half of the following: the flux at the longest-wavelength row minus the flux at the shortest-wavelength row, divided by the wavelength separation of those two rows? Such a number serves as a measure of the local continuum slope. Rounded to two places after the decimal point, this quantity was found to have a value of -0.40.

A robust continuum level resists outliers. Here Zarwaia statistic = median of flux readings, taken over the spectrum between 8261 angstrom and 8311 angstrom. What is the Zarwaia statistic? 26.4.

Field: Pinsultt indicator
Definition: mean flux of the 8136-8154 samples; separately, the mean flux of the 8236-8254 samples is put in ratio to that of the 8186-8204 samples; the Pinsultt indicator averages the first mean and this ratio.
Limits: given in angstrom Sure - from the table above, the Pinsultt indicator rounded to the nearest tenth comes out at 13.8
